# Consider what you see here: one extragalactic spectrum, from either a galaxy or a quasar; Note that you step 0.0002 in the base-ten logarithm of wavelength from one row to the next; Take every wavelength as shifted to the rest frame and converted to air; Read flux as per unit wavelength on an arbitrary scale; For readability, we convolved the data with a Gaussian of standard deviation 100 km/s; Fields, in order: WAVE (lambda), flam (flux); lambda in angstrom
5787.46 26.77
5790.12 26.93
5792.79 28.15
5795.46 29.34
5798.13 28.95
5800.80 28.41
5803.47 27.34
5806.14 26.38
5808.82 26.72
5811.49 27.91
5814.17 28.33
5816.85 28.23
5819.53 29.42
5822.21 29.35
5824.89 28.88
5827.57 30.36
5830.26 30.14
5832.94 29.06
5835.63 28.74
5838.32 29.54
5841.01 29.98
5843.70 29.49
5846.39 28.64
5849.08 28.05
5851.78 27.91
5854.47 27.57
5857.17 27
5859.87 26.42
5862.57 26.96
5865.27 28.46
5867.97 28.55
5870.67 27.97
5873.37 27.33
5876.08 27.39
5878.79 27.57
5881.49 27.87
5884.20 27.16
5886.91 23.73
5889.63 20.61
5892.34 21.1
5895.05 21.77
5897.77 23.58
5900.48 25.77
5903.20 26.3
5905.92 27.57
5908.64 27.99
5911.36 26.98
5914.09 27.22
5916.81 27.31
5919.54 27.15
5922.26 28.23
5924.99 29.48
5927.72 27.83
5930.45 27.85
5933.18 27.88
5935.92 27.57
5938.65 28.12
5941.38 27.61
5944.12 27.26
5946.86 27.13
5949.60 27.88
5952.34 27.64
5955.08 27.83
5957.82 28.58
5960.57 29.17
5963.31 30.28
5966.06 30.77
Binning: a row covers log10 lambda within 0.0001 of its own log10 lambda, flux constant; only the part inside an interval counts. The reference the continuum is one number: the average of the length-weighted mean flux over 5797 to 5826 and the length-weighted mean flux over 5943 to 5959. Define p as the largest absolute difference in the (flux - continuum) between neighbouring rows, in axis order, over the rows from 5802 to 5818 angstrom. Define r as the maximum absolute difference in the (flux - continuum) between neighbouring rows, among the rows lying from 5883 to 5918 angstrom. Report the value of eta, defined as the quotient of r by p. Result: 2.9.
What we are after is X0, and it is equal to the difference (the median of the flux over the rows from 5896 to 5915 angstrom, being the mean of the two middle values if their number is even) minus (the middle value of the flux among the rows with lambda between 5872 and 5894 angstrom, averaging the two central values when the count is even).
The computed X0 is -0.3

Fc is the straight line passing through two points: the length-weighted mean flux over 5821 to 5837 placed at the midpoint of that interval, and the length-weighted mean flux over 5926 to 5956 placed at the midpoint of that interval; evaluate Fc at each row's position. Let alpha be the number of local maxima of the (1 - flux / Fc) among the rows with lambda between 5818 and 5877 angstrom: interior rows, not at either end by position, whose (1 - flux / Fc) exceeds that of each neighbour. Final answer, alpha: 4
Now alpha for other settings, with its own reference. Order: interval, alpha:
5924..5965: 4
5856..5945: 7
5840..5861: 0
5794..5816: 1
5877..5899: 1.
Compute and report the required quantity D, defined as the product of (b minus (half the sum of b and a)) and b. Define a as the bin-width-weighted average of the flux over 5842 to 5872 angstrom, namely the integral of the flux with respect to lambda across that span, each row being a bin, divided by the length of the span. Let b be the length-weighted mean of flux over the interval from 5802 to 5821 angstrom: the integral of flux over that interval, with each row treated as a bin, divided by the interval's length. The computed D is -2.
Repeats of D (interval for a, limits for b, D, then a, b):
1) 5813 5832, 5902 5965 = -19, 29.3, 27.9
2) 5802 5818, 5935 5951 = 2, 27.5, 27.6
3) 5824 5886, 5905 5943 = -7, 28.3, 27.8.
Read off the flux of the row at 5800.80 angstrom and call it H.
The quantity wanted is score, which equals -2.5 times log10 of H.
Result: -3.63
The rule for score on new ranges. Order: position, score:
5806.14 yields -3.55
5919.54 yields -3.58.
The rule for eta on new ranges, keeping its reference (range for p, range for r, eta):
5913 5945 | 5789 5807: 0.7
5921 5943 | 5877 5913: 2.1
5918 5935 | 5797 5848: 0.9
